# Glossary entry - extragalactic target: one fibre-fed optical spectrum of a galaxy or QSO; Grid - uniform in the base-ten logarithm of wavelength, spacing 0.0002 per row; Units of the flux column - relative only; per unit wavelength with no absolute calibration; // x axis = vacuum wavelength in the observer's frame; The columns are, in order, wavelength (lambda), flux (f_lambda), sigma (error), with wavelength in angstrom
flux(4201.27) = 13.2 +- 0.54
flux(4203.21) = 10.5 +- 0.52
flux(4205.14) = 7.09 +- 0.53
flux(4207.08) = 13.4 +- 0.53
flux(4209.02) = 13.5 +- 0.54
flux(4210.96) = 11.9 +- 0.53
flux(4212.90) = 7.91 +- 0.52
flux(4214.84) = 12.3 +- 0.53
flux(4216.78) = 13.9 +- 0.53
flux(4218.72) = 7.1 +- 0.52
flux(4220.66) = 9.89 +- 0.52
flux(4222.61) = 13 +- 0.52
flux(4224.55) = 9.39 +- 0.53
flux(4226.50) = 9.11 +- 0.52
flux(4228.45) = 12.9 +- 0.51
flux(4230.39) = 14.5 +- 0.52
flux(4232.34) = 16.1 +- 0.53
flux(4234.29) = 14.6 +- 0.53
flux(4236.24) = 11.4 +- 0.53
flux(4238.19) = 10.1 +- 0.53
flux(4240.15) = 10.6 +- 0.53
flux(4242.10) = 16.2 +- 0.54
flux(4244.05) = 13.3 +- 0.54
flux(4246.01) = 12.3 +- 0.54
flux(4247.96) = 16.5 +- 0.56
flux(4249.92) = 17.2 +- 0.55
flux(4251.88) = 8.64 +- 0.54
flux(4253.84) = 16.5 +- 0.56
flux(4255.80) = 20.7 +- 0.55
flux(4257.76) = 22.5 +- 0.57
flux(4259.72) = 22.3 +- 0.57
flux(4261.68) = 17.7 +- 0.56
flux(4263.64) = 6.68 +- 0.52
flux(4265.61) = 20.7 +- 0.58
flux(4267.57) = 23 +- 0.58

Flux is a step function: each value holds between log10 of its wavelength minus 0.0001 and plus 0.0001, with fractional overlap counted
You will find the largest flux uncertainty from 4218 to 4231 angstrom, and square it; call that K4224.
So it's 0.281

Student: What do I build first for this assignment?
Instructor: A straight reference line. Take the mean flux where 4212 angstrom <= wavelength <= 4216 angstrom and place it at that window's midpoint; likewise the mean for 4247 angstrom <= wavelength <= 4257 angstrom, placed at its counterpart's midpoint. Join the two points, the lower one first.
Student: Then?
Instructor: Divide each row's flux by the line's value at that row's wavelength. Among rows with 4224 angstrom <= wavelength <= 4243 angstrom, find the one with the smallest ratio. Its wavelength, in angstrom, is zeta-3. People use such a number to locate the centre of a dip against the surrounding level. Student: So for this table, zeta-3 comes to 4238.19 angstrom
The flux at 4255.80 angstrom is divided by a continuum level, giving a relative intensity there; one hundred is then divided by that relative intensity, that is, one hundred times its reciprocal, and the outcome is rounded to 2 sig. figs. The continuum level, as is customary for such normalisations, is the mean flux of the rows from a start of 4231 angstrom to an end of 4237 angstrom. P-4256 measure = 68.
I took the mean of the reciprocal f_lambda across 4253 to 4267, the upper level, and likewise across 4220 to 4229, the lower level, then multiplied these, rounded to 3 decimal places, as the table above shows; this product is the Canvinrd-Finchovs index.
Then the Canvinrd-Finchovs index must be 0.006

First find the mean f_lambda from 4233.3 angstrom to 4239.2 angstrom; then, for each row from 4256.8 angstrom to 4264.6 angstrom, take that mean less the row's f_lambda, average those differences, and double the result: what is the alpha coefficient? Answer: -11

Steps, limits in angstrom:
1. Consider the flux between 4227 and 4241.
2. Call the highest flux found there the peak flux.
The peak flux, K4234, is 16.1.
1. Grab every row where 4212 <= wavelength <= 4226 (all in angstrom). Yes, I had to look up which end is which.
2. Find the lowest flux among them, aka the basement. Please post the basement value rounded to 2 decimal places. 7.10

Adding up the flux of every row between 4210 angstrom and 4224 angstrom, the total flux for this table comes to 76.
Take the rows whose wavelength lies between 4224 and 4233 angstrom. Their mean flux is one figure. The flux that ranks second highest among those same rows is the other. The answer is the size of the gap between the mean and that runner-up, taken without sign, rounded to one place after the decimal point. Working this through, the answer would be 2.1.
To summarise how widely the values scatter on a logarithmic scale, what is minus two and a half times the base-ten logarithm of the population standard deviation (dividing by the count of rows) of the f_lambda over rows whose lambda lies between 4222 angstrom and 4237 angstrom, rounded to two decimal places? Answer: -0.93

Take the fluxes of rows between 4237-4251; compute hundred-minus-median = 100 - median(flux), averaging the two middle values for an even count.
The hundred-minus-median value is 86.7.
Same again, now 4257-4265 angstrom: 80.0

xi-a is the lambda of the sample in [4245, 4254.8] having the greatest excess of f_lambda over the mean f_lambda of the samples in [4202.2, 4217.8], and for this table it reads 4249.92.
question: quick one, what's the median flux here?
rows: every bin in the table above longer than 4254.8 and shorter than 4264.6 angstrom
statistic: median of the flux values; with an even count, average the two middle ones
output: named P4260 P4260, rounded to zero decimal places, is 21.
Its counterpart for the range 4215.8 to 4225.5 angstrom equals 10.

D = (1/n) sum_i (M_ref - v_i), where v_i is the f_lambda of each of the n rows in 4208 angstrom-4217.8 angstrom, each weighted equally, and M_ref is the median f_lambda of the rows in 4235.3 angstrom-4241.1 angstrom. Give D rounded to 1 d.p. -1.3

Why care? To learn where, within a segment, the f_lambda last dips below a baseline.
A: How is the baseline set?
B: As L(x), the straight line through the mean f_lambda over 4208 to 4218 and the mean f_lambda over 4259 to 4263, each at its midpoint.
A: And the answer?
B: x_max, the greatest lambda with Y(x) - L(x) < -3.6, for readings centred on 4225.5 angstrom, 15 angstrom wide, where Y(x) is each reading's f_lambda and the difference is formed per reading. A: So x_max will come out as 4226.50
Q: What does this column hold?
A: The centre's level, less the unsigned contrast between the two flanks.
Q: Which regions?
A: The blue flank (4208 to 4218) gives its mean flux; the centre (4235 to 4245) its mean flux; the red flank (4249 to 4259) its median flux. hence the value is 7.0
